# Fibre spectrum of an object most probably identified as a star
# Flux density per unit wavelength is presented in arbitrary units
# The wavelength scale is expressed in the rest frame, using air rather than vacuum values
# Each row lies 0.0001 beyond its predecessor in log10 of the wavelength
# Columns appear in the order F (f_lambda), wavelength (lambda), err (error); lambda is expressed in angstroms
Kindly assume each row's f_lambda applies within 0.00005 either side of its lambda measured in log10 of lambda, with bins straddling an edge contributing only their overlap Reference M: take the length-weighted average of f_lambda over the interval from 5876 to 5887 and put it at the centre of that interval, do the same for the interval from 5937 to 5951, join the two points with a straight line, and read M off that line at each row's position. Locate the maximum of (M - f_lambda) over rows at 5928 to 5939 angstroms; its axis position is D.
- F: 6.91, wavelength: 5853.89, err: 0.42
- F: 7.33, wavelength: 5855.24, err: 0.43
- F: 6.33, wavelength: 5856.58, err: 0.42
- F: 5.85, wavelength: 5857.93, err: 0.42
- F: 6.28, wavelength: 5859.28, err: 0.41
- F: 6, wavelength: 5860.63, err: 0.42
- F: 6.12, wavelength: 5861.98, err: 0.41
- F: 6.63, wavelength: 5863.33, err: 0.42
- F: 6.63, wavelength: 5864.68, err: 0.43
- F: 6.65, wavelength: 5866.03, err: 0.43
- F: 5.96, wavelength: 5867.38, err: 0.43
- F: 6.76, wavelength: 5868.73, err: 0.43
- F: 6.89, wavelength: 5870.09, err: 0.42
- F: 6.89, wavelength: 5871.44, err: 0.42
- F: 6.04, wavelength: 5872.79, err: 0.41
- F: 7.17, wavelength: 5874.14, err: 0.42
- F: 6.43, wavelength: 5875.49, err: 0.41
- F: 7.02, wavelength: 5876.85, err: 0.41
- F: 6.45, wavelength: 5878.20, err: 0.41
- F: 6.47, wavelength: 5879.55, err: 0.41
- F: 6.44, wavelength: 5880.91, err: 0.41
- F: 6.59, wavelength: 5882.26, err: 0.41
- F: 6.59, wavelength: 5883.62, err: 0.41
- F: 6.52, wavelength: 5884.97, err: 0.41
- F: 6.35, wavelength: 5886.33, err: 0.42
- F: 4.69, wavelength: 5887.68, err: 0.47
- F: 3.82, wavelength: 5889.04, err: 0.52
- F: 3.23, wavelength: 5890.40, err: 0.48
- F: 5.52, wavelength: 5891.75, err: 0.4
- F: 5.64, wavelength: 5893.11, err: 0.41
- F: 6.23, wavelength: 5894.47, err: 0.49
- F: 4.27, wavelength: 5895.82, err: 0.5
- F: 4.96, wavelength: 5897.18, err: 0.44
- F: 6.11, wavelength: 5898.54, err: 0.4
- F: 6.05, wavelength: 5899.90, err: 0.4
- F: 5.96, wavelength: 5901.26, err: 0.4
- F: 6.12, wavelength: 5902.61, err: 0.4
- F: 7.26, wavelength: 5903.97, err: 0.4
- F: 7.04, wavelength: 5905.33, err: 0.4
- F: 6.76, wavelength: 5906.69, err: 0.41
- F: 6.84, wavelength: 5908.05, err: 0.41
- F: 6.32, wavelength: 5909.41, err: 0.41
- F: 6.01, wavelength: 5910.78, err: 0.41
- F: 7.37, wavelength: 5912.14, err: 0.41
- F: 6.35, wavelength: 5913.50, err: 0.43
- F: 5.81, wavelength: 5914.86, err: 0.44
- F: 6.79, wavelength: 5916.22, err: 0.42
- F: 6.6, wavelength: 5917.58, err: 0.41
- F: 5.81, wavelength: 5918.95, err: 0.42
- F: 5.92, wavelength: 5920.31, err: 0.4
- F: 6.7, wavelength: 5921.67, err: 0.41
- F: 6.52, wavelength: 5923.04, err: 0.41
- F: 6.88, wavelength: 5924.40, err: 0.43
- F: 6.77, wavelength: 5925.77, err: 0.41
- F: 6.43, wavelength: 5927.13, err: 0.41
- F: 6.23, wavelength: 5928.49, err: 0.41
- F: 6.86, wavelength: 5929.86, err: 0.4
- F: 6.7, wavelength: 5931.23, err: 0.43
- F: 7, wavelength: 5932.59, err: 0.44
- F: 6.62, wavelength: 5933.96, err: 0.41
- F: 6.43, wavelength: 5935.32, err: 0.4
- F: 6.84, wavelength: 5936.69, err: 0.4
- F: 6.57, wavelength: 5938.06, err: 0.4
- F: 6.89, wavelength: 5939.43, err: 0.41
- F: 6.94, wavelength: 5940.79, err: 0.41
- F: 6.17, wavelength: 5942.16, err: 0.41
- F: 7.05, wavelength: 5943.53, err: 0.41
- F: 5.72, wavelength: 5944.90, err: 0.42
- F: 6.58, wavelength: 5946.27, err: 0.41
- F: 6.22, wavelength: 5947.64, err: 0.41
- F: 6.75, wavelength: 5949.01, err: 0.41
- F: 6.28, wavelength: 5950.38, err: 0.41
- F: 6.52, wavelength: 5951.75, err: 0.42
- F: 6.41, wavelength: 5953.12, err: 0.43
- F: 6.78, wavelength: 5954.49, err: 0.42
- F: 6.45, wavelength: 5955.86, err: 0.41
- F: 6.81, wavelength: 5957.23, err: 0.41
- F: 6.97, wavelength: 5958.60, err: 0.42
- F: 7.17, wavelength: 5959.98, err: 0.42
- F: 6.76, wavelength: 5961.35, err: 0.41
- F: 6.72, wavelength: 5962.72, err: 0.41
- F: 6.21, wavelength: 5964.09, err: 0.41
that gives 5928.49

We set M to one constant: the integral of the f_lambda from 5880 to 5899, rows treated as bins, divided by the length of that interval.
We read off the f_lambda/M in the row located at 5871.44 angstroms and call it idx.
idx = 1.25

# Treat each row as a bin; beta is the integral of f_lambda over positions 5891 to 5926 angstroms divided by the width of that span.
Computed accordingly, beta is 6.24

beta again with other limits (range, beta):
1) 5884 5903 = 5.40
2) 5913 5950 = 6.52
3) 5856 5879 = 6.48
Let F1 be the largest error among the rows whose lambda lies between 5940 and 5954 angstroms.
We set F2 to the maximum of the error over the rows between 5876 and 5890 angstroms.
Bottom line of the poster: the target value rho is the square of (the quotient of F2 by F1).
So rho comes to 1.5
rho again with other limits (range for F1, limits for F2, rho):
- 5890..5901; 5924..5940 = 0.8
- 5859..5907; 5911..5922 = 0.7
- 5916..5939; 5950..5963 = 1.0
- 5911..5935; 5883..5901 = 1.4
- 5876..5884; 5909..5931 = 1.2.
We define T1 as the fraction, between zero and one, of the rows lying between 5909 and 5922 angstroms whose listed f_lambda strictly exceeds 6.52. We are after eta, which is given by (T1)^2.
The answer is 0.16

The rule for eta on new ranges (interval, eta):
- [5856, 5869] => 0.16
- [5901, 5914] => 0.25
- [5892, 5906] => 0.04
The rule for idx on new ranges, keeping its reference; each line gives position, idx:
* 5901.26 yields 1.08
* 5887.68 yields 0.85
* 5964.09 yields 1.13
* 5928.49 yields 1.13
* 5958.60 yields 1.27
